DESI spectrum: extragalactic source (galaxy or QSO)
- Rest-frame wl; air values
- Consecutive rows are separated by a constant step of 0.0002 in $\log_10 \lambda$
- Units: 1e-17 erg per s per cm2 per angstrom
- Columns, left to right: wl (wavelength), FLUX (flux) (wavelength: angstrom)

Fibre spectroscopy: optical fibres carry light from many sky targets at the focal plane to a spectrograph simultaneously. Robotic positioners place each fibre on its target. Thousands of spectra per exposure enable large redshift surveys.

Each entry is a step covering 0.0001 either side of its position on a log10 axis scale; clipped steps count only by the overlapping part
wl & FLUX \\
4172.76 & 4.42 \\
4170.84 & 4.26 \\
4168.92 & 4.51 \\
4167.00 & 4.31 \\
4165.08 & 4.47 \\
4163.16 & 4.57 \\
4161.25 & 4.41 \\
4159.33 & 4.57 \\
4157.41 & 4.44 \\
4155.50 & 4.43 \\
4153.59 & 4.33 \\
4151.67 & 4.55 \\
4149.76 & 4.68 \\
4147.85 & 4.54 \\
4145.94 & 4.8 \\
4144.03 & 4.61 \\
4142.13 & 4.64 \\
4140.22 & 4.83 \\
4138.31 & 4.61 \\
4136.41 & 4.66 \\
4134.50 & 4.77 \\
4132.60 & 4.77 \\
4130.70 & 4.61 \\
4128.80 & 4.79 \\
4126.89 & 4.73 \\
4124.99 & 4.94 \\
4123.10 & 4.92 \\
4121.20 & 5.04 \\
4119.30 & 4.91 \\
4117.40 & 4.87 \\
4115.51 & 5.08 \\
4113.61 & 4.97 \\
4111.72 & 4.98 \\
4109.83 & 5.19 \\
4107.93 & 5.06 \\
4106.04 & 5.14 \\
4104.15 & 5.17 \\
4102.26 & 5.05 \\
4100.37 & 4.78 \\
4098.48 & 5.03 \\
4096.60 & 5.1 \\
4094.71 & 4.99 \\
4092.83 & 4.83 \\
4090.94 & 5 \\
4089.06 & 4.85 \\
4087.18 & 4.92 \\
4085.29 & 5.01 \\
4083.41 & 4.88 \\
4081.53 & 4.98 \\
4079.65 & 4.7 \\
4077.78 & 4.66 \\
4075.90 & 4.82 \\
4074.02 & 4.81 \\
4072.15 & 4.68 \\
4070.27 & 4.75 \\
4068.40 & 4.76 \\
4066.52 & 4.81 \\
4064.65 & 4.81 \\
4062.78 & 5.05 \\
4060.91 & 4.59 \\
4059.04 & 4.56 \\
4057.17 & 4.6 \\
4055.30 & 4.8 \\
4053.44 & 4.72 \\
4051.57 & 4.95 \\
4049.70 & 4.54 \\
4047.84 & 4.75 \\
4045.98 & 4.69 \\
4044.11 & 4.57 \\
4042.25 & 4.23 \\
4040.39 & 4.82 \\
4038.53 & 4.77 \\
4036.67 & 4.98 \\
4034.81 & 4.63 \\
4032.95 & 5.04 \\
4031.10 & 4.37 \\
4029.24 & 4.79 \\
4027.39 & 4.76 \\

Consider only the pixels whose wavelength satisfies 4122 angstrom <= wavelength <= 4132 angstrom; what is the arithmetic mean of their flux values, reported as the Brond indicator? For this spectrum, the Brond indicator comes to 4.80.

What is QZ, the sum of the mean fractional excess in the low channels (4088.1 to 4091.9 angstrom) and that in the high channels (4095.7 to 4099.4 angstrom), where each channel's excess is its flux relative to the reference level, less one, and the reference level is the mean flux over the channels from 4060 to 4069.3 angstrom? 0.08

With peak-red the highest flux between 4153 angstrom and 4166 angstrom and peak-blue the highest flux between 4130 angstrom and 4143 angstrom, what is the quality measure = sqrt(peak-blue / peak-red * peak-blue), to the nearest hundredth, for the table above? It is 2.26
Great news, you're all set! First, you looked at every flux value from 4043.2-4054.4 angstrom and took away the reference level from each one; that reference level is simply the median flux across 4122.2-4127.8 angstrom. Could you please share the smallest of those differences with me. -0.38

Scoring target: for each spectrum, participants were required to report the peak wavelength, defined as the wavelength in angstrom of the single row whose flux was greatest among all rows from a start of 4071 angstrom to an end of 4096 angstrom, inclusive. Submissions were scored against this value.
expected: 4085.29 angstrom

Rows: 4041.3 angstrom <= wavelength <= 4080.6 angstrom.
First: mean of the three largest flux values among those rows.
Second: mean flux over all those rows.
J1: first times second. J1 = 23.3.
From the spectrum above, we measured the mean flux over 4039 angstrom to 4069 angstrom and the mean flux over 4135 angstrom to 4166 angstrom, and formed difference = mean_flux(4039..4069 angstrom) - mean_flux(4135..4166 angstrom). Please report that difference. 0.13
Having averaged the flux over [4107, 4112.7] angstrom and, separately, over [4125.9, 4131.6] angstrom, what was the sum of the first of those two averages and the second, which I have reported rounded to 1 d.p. 9.8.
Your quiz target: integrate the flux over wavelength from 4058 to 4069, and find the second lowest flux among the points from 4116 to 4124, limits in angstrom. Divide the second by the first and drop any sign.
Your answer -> 0.09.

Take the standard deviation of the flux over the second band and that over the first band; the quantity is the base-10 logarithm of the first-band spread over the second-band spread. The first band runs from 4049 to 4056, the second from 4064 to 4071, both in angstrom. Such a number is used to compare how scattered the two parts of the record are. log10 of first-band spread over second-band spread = 0.7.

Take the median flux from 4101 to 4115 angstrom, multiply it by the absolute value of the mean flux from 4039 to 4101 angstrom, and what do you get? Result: 24.2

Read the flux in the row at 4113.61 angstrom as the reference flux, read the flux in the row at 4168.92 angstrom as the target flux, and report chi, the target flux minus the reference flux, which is -0.5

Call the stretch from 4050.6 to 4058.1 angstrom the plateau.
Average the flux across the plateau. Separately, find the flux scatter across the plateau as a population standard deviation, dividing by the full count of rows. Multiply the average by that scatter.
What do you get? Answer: 0.61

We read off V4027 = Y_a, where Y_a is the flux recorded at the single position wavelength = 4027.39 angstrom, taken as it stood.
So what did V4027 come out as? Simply 4.76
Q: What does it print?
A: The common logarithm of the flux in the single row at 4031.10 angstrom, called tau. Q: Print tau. 0.640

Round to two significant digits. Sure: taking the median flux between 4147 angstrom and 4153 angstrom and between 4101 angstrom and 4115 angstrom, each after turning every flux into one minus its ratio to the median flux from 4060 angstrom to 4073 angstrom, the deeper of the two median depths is 0.044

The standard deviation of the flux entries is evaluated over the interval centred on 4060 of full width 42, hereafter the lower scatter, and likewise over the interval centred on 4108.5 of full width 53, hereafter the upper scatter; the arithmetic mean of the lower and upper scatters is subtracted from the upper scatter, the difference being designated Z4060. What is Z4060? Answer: -0.011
